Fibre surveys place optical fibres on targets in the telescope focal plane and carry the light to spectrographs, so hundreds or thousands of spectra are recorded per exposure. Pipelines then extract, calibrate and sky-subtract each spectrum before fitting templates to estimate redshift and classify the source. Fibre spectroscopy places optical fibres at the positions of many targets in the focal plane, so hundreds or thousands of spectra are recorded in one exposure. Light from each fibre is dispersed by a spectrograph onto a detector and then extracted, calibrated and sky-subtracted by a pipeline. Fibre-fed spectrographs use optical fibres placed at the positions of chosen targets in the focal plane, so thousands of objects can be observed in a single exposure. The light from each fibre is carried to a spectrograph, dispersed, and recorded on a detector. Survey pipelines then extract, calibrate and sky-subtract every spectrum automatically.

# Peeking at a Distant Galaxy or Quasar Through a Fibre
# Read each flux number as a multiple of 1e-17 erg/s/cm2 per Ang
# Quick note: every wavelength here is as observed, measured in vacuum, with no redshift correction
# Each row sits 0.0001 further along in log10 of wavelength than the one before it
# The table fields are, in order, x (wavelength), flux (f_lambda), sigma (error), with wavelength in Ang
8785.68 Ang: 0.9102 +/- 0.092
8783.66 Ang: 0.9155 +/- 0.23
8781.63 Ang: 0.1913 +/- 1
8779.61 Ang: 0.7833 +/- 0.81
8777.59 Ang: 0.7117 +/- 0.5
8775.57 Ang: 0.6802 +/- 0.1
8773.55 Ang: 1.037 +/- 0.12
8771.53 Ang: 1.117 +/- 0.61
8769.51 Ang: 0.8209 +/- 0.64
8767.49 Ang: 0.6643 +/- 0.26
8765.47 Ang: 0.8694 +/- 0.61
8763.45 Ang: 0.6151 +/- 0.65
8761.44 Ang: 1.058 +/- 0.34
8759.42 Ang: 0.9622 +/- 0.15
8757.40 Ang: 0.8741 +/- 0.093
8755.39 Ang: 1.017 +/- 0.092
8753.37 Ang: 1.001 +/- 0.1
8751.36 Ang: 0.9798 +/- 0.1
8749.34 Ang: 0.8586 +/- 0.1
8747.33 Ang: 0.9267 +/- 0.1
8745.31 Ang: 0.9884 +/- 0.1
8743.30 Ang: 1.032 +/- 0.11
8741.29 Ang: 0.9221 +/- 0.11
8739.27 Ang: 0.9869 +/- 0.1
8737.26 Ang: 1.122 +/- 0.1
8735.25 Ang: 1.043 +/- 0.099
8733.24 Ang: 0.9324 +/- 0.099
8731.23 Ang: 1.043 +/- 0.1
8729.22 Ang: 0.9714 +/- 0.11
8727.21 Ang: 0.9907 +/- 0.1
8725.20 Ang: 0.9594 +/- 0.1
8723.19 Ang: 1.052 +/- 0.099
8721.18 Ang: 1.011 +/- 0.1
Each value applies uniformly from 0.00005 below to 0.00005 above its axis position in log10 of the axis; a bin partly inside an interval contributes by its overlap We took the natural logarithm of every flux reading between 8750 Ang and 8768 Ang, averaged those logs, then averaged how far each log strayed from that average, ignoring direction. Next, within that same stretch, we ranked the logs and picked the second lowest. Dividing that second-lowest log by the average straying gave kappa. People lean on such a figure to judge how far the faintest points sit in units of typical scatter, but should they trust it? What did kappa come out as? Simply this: -2.8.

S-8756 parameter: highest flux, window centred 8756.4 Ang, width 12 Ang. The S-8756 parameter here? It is 1.058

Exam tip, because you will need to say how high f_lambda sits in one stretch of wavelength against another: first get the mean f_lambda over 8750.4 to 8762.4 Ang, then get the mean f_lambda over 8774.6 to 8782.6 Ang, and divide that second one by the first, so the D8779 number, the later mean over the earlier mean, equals 0.60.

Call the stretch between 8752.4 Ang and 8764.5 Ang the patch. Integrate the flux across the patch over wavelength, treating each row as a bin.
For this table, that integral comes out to 11.1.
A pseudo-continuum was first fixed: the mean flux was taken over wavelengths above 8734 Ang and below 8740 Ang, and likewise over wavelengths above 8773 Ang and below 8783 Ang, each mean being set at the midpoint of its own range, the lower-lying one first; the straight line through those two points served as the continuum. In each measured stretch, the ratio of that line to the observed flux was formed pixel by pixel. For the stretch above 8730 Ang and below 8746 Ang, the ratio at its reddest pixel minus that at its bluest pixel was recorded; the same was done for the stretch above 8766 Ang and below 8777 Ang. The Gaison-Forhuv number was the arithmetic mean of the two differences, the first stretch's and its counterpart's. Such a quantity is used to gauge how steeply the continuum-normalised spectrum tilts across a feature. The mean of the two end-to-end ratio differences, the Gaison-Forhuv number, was -0.10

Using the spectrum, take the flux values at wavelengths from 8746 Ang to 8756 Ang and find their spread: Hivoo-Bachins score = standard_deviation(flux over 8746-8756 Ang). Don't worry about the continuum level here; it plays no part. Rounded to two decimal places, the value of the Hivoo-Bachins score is 0.06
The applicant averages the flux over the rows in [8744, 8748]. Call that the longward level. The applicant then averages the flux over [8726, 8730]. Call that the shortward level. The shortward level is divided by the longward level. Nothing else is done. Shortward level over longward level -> 1.02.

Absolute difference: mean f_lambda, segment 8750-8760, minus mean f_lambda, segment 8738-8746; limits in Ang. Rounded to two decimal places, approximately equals 0.02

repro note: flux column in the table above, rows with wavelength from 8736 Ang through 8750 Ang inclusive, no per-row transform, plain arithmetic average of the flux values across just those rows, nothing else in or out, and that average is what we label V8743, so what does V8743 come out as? 0.98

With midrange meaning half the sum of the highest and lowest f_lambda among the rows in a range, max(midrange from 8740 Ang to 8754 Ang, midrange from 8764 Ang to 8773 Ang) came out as 0.95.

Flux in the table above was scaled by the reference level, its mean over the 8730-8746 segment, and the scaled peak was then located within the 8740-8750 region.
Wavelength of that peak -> 8743.30 Ang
